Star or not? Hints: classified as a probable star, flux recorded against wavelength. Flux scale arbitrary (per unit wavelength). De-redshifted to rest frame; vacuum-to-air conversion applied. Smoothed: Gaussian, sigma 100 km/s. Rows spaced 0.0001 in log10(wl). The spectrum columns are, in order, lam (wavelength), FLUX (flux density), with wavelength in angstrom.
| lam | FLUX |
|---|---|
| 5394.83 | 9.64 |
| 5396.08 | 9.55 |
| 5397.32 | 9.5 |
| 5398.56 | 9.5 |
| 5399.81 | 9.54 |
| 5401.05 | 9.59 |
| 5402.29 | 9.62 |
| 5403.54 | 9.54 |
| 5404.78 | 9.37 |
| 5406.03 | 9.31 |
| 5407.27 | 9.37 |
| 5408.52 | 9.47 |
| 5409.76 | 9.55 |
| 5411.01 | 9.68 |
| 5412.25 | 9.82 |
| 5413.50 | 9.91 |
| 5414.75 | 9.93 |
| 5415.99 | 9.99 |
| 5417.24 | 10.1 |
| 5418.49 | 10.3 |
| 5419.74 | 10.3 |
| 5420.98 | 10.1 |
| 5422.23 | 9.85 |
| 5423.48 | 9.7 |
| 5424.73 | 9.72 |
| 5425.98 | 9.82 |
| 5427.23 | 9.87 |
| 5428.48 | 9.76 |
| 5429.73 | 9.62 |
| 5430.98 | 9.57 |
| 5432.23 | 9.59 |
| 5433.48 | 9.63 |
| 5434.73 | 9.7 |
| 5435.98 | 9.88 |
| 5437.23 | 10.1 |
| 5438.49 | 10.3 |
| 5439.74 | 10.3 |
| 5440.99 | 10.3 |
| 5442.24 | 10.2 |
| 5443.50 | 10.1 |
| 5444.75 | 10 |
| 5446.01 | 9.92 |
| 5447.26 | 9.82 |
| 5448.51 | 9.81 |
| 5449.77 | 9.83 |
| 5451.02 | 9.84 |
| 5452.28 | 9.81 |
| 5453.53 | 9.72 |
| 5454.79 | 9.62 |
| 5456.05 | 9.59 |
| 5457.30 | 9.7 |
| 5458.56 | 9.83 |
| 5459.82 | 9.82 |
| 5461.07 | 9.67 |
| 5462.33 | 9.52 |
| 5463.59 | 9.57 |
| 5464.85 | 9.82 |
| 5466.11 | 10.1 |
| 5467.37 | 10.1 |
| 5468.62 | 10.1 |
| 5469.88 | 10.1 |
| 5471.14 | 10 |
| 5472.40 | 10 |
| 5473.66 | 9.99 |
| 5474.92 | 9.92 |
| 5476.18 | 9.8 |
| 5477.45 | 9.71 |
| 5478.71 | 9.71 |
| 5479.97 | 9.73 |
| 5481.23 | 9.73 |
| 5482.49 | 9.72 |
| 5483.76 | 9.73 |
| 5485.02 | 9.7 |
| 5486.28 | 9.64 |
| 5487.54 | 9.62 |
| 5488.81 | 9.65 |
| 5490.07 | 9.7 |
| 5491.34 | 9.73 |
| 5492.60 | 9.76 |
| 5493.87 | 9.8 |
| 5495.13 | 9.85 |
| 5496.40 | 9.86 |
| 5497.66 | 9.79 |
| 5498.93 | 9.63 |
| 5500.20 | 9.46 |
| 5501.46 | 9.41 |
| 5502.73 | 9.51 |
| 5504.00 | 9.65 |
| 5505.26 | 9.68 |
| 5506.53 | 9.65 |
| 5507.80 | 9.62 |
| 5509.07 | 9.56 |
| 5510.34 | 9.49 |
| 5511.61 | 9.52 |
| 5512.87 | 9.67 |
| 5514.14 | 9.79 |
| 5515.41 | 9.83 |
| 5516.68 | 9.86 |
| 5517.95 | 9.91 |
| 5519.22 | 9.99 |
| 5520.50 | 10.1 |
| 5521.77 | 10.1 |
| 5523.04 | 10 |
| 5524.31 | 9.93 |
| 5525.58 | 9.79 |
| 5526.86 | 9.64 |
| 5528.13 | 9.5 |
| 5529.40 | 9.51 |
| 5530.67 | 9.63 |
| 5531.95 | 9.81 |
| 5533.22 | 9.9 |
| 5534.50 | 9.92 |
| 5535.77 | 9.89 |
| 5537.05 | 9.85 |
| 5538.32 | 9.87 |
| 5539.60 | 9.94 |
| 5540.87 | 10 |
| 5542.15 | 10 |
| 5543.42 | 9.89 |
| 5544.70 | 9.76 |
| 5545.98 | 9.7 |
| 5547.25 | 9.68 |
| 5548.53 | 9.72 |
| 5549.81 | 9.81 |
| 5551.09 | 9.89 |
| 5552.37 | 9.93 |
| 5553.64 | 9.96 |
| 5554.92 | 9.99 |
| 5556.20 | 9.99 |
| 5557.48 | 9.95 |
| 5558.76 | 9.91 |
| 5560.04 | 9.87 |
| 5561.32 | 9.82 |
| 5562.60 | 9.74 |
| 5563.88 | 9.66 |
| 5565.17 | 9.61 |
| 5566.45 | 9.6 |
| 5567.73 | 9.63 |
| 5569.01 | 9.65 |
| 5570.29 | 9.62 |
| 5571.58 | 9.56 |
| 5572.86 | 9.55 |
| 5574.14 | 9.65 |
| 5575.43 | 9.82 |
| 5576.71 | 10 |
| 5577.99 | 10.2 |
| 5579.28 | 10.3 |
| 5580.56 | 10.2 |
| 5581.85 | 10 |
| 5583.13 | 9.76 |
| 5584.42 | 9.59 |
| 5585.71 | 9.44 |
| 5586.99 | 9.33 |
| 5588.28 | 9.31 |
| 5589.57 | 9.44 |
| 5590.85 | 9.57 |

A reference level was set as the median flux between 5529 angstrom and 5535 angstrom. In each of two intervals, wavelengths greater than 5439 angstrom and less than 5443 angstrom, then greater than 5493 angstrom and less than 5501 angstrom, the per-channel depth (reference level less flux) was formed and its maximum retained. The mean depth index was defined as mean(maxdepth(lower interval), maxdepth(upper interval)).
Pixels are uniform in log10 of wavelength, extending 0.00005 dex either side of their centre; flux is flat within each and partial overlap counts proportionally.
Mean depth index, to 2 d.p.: -0.02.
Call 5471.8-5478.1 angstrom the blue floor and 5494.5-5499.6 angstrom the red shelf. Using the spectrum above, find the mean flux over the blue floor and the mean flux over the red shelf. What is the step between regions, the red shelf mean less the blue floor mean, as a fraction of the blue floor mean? -0.010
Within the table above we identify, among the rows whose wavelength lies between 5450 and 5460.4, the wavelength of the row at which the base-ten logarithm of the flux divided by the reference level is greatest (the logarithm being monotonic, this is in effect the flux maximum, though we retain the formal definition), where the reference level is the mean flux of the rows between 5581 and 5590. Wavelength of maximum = 5451.02 angstrom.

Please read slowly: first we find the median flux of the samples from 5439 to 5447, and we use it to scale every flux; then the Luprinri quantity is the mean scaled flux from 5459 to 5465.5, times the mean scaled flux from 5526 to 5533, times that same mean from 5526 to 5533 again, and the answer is 0.86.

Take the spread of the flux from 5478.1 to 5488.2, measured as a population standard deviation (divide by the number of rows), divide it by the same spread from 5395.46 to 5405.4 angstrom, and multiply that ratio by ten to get 5.8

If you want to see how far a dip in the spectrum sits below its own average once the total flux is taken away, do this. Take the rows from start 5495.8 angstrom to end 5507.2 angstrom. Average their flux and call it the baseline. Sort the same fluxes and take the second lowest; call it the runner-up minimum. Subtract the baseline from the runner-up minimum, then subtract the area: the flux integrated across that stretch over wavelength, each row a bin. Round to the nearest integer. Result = -110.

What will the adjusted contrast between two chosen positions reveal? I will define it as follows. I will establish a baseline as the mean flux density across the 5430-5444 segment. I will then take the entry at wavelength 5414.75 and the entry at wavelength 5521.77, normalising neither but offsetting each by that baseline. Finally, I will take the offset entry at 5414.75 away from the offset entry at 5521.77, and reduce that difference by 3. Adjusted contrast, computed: -2.83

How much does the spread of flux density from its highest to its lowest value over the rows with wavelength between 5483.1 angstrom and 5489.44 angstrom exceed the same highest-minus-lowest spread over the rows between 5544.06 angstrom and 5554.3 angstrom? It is -0.2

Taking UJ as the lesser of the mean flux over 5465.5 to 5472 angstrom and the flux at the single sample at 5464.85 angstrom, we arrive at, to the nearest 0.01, 9.82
